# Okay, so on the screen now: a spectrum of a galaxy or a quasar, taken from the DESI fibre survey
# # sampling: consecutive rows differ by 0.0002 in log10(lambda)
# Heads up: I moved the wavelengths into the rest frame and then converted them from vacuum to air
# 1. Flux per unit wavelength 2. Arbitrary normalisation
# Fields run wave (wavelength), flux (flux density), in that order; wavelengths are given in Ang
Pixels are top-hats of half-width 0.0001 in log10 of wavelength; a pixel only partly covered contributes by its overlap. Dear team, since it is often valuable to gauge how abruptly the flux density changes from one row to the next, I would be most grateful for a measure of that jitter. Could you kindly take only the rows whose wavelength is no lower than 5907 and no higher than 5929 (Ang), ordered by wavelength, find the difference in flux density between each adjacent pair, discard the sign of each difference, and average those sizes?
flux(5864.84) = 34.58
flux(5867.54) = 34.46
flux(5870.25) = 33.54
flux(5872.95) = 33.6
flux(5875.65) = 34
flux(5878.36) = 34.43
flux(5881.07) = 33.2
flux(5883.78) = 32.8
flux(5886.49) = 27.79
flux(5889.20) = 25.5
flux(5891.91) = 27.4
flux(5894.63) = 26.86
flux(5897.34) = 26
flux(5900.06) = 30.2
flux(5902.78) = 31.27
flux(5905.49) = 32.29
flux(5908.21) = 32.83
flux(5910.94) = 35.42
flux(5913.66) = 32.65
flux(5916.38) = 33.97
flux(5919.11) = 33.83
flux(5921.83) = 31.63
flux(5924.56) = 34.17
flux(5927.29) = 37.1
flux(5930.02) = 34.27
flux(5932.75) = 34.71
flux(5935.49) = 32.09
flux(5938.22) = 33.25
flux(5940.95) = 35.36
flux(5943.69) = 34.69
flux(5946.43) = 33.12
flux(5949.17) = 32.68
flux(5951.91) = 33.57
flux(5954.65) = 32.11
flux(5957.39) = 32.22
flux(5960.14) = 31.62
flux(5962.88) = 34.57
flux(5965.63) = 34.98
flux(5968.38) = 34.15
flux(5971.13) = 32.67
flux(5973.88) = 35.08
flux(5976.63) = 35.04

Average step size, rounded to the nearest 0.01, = 2.07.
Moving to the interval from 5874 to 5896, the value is 1.69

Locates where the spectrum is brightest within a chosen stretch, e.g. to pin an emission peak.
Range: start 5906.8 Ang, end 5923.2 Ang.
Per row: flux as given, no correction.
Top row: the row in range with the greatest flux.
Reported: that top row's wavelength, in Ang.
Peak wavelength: 5910.94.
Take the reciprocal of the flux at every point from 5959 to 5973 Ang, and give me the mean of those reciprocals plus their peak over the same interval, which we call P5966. 0.0614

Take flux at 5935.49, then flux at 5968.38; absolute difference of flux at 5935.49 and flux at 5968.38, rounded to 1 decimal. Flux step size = 2.1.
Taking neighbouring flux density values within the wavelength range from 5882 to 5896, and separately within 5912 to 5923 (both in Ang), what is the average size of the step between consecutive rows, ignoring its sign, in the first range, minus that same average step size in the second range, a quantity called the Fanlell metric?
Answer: 1.2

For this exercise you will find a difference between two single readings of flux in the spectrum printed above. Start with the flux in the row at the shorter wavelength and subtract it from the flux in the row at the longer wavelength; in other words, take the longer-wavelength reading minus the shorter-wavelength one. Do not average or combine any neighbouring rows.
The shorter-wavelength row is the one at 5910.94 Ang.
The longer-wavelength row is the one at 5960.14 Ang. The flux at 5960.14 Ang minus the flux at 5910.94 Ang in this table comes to -3.8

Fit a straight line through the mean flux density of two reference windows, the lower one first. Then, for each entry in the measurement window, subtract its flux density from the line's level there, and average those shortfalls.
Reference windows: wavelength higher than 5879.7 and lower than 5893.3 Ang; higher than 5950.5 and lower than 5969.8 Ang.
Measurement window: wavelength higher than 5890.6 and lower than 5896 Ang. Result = 2.6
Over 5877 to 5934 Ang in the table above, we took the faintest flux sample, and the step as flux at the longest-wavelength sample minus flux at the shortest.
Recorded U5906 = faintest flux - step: 25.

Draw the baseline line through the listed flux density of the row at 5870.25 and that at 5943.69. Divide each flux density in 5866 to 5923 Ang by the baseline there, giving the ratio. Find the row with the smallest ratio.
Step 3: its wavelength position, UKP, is 5889.20 Ang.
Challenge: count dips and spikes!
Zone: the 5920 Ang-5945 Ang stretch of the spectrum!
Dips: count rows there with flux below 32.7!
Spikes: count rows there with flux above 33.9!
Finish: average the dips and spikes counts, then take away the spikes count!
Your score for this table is -2.0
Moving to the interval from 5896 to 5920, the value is 1.5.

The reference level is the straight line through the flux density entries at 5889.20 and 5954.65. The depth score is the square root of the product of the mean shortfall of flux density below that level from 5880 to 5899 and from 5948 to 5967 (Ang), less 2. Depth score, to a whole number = -1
